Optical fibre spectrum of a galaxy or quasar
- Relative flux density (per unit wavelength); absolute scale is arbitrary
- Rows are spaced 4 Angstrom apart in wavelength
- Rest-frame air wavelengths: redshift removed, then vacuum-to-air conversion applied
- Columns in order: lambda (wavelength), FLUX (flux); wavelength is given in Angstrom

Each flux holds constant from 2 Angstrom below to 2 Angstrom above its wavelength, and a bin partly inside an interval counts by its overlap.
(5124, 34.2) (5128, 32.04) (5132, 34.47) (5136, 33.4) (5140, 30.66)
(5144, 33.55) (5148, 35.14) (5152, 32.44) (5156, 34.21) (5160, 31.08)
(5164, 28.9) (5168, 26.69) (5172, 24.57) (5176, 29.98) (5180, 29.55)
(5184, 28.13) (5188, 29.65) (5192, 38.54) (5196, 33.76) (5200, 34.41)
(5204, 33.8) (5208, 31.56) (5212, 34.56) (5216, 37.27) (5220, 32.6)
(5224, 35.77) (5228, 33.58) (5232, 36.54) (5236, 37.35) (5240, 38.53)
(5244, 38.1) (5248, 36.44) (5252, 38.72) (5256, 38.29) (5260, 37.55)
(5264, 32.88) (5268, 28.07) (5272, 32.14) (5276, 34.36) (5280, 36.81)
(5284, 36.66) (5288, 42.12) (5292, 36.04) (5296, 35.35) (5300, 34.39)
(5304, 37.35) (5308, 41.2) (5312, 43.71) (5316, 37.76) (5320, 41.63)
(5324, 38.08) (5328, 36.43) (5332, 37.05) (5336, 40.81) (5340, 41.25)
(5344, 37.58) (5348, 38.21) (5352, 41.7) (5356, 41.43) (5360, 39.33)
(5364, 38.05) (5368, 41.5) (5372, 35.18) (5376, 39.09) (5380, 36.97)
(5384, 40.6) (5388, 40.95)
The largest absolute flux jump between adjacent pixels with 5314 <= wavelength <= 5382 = 6.3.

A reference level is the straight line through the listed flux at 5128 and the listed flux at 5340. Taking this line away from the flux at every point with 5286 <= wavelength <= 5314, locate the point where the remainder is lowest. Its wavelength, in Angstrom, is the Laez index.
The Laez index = 5300 Angstrom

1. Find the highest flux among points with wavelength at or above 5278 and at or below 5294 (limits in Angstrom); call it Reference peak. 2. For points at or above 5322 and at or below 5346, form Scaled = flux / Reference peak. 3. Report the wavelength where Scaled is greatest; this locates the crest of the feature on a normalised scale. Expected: 5340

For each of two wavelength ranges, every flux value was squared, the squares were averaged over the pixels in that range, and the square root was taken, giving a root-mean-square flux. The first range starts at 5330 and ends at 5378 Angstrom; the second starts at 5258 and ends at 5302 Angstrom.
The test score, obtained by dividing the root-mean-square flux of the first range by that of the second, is 1.11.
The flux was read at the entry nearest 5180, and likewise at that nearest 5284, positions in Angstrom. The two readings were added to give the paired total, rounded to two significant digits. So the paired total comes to 66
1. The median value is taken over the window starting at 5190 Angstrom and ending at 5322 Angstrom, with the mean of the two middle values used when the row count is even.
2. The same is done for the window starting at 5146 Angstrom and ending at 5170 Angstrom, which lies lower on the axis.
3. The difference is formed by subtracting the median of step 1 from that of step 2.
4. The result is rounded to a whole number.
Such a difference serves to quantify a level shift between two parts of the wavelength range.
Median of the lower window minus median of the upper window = -5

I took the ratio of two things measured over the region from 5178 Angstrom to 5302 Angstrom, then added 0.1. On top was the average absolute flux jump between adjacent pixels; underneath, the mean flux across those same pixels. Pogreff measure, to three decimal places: 0.174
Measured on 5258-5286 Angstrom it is 0.190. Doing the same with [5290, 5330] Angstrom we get 0.176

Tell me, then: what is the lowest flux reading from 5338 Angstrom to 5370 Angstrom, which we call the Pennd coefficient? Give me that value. 37.58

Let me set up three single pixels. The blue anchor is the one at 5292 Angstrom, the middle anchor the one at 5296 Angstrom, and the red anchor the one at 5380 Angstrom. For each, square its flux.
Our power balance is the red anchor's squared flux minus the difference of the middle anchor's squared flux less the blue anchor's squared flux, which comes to 1416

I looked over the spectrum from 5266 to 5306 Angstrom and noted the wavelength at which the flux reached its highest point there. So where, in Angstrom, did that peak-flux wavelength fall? 5288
